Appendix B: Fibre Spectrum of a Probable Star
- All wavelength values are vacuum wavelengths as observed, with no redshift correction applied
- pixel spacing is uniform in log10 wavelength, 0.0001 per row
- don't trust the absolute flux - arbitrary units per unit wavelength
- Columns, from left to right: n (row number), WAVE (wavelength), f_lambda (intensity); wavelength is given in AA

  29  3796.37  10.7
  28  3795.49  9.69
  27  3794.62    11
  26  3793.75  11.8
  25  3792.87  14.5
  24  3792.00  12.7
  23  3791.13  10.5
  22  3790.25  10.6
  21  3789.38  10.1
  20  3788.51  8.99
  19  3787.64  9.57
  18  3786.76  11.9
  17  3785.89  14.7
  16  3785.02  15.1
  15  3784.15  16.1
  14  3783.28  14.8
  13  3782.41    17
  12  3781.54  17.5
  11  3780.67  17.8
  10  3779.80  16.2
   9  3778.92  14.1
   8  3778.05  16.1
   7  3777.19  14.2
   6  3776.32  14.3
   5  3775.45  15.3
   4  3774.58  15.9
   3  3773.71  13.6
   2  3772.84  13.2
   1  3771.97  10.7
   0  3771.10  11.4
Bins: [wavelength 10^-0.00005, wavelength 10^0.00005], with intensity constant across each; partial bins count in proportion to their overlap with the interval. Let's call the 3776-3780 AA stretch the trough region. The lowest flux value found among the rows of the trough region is 14.1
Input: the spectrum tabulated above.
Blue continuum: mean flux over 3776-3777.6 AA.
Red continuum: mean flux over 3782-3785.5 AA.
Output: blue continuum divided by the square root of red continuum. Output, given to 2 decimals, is 3.59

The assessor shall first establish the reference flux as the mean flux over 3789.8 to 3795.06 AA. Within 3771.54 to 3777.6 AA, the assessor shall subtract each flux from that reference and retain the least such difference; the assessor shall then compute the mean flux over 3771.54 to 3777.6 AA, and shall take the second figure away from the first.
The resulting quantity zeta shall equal -18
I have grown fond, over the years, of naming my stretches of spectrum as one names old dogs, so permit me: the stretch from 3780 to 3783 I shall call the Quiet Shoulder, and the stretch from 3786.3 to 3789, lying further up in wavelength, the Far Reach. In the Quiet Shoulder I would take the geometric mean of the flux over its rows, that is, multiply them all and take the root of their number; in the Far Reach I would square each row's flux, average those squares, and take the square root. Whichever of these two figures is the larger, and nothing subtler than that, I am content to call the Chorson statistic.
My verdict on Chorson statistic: 17.4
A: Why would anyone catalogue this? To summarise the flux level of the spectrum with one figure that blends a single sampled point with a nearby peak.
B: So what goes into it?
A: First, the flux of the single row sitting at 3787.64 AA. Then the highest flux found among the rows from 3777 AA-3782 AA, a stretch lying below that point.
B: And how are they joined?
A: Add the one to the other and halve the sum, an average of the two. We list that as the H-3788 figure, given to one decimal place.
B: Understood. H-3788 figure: 13.7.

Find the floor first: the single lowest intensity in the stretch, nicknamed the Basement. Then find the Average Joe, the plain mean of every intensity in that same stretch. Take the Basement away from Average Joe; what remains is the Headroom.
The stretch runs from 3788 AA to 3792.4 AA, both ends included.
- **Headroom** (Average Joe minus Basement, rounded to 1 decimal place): 1.6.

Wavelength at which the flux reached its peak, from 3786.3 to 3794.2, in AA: 3792.87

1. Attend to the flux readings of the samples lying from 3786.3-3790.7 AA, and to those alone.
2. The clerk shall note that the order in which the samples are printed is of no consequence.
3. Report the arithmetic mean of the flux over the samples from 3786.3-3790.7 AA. 10.2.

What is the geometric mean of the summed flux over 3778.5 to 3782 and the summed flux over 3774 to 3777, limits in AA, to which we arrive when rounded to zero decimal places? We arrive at 55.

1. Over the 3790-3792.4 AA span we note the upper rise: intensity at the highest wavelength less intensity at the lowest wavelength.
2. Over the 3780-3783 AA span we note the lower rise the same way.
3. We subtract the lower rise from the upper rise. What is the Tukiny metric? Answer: 2.9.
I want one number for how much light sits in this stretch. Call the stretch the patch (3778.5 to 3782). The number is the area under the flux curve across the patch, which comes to 57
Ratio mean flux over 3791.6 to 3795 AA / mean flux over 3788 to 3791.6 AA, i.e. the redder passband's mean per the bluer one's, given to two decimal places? 1.24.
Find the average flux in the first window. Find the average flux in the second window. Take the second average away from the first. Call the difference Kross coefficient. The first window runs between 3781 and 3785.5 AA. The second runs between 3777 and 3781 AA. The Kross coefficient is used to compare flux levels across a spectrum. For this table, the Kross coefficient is 0.4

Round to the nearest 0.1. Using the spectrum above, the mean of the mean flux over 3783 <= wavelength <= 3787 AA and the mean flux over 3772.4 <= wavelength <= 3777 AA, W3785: 14.5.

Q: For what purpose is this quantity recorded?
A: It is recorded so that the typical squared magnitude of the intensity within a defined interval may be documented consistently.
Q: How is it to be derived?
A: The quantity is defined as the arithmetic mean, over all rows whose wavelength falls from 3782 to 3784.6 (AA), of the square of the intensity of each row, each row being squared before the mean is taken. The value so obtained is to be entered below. 256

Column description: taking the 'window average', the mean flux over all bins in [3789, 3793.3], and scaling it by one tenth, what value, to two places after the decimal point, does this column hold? 1.17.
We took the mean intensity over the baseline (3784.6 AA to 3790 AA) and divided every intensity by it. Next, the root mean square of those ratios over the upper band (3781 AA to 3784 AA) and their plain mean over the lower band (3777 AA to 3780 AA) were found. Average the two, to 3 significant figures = 1.35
